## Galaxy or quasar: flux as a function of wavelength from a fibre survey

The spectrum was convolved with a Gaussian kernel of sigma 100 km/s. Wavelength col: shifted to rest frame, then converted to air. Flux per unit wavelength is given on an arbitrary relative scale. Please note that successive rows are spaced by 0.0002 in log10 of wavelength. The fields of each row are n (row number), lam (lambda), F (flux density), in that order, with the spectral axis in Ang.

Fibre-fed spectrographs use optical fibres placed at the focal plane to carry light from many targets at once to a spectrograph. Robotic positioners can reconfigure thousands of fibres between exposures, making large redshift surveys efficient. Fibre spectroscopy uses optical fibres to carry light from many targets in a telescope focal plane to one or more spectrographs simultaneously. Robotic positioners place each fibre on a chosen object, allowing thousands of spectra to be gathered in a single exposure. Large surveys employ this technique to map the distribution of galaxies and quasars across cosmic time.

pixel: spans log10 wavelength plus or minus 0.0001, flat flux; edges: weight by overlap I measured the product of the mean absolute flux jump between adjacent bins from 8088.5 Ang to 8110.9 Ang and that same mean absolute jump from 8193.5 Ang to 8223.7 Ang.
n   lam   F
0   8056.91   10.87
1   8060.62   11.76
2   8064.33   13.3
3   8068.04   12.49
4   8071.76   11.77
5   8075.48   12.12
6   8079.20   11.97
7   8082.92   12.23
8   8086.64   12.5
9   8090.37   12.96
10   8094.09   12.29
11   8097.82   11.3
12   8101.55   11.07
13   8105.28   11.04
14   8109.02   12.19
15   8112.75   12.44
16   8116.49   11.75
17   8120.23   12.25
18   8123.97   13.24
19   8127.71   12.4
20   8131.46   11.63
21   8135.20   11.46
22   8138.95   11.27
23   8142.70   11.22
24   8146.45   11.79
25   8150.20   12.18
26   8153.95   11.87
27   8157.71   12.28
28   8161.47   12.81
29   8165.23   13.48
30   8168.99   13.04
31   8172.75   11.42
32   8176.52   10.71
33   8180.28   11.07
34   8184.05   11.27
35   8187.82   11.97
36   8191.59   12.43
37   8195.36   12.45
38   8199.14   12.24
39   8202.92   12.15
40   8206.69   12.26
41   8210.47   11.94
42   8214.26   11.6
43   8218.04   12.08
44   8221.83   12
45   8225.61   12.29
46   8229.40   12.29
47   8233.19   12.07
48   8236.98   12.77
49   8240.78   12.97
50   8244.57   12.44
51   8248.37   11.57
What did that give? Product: 0.14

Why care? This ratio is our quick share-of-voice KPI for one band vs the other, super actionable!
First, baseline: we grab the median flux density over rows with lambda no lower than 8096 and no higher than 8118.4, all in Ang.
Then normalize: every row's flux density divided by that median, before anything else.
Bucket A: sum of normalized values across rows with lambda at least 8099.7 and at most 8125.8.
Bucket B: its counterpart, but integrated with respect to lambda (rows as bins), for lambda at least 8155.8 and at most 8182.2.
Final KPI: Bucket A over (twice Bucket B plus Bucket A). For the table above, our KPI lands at 0.116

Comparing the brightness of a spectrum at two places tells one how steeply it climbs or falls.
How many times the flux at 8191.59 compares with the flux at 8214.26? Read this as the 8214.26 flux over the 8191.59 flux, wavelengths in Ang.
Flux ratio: 0.93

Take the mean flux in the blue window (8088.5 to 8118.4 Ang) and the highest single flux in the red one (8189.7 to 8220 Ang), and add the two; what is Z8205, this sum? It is 24.3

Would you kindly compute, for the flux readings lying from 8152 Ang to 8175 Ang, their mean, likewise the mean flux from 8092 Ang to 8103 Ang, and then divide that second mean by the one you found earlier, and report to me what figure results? 0.93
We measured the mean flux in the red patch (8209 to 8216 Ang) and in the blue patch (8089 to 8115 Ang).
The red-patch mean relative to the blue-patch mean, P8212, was 0.99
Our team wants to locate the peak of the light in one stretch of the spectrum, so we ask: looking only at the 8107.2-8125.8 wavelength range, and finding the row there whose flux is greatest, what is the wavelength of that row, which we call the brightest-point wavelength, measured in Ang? 8123.97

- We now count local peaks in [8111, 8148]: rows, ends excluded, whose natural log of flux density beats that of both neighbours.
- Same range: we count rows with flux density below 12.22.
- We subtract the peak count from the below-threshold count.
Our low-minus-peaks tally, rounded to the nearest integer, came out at 5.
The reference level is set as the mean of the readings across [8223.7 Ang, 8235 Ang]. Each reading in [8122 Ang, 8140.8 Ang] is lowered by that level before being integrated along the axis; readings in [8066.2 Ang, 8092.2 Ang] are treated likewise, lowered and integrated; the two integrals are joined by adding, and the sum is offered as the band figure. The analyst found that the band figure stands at -2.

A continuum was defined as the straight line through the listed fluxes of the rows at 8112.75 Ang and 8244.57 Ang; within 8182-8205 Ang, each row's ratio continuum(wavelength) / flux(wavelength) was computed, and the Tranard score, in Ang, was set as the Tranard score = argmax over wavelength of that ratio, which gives 8184.05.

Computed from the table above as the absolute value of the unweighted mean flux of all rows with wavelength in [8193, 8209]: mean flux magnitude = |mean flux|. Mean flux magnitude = 12.3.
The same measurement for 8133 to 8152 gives 11.6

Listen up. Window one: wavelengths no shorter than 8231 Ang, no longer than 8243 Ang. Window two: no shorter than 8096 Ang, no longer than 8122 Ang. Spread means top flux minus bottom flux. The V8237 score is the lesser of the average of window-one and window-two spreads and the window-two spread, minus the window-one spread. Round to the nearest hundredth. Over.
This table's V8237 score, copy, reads 0.25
